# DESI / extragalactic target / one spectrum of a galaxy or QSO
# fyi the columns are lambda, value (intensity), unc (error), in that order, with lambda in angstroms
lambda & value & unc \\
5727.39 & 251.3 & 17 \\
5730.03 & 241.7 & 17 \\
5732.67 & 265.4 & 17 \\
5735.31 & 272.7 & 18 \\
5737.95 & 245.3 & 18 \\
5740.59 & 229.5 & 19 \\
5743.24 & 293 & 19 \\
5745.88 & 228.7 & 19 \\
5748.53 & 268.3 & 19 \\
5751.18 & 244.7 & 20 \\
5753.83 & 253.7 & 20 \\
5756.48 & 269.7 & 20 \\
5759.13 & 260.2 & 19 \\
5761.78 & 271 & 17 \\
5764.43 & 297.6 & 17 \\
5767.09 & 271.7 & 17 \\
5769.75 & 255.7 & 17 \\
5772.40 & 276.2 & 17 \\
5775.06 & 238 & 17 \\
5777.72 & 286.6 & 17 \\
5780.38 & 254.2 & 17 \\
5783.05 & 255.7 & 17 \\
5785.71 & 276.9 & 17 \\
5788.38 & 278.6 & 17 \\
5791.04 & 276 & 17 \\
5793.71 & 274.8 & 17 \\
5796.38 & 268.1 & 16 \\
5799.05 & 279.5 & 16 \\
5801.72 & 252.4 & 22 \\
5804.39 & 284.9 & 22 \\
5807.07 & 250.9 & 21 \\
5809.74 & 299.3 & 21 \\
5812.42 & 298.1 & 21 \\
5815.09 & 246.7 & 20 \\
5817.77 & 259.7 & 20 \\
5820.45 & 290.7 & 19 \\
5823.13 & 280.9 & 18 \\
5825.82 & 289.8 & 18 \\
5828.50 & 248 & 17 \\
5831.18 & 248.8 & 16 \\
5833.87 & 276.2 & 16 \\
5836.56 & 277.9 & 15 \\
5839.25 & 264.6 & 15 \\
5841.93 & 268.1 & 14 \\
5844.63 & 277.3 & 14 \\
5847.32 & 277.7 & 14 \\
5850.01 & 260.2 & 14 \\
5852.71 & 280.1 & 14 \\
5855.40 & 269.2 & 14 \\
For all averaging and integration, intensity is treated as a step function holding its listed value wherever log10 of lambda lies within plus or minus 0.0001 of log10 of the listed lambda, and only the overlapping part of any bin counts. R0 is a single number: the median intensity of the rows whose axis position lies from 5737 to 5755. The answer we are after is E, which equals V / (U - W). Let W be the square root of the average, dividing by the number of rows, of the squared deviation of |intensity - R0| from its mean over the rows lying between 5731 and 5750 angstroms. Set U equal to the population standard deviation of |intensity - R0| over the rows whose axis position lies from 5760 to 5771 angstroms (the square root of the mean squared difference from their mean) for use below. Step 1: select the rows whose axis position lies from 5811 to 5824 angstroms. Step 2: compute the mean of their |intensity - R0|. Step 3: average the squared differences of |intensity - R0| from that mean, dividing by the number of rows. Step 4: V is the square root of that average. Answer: 11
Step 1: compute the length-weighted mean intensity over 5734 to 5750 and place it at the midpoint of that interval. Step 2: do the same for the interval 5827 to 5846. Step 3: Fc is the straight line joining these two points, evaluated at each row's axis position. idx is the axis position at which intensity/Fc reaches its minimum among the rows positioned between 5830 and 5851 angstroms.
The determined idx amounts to 5831.18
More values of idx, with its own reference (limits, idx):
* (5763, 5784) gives 5775.06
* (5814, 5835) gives 5828.50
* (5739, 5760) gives 5745.88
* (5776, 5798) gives 5780.38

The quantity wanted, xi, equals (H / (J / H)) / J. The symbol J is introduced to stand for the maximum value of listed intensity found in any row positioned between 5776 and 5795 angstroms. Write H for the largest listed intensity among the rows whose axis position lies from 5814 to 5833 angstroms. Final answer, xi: 1.03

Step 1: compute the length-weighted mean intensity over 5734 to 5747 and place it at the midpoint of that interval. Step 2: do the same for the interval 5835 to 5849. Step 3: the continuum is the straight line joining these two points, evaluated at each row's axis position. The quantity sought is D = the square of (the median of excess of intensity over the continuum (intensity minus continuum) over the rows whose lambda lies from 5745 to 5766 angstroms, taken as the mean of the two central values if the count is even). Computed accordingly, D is 56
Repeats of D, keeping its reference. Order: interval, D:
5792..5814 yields 159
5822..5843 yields 0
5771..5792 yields 179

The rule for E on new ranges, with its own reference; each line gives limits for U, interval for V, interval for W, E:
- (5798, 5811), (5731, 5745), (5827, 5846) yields 2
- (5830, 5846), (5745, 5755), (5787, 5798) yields 1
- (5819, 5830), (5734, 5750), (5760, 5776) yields 6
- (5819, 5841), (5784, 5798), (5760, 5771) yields 6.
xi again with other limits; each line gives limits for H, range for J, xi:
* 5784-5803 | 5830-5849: 1.01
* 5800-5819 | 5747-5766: 1.01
